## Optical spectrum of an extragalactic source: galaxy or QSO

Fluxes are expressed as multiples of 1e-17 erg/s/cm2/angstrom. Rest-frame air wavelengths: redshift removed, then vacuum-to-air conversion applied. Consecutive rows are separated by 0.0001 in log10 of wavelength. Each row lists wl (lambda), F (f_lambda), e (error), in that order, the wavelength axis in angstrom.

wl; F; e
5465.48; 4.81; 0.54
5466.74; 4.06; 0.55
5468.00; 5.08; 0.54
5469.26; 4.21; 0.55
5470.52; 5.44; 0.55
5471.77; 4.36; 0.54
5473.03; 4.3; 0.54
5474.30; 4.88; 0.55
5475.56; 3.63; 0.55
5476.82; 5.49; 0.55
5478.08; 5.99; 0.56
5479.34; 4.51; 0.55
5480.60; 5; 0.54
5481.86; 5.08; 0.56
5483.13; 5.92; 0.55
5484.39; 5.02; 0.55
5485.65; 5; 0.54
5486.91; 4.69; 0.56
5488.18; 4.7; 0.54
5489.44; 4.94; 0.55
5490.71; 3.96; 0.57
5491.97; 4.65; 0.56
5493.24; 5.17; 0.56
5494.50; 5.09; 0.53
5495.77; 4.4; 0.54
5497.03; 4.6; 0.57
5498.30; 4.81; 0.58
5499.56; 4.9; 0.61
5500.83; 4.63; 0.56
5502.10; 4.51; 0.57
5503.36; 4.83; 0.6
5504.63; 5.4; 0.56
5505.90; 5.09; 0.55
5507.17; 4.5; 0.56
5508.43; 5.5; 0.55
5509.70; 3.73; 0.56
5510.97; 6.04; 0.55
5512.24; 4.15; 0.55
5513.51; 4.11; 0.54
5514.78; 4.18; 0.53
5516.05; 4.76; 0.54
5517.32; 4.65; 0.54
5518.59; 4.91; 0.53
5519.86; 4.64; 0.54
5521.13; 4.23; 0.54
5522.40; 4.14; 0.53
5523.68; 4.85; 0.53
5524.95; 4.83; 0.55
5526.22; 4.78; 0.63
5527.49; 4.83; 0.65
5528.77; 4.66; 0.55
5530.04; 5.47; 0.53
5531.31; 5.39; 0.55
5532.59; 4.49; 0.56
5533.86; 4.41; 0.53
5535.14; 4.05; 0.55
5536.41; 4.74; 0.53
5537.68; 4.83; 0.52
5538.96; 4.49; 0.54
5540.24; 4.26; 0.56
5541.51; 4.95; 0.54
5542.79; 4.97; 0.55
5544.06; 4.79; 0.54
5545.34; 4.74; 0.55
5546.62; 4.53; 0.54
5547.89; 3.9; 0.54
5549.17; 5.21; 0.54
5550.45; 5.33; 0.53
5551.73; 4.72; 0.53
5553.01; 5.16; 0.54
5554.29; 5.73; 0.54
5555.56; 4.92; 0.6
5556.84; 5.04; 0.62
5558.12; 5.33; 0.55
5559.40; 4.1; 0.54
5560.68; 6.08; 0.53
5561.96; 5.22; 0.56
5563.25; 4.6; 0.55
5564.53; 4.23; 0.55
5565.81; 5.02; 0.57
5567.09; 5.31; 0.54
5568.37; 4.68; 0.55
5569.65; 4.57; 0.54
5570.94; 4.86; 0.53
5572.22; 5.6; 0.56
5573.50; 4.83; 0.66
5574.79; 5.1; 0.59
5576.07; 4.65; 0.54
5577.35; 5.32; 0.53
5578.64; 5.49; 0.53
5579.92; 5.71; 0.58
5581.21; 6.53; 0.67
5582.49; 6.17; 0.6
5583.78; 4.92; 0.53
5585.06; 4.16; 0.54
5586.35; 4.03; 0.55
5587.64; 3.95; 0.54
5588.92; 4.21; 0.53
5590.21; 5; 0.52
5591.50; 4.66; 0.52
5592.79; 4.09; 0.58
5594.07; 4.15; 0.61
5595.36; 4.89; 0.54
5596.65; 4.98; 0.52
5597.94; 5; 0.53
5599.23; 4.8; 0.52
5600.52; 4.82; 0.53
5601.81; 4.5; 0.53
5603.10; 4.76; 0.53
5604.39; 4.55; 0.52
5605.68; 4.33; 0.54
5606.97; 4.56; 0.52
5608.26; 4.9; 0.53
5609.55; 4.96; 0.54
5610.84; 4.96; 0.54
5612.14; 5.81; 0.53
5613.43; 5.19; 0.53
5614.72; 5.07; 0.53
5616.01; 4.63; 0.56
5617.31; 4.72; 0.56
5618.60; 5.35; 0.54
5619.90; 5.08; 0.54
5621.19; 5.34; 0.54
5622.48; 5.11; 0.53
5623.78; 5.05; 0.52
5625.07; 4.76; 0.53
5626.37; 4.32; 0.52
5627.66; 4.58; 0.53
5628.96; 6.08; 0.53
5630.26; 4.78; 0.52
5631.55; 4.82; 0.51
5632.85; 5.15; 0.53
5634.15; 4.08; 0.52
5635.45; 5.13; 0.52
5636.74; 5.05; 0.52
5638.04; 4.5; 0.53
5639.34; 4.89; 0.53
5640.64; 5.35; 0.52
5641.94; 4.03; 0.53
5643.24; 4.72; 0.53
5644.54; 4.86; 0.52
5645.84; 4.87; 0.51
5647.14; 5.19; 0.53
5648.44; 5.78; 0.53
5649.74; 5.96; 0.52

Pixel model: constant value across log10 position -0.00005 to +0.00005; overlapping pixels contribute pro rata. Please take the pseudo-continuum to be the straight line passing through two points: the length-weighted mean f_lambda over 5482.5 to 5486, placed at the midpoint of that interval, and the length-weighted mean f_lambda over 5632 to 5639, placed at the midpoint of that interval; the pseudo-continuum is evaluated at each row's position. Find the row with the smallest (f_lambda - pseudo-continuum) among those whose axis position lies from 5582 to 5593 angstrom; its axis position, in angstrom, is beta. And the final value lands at 5587.64 angstrom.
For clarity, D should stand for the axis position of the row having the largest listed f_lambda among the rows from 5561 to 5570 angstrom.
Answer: 5567.09 angstrom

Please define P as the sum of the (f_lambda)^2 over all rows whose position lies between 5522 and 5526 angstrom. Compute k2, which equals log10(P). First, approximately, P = 64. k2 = 1.81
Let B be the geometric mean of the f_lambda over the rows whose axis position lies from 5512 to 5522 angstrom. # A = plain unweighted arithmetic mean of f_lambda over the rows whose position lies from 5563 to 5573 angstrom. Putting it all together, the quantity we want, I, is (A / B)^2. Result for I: 1.20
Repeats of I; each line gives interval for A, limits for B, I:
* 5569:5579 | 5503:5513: 1.08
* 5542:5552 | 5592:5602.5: 1.06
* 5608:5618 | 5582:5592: 1.20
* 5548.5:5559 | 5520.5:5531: 1.21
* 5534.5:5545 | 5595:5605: 0.94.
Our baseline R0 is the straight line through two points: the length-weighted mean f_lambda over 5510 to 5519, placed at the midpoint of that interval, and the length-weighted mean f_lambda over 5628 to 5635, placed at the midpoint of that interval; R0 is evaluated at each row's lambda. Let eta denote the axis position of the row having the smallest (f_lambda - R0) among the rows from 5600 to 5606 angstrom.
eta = 5605.68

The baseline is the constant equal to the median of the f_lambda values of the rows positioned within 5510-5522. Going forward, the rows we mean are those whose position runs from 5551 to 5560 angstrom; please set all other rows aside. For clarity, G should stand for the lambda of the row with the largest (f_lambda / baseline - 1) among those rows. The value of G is 5554.29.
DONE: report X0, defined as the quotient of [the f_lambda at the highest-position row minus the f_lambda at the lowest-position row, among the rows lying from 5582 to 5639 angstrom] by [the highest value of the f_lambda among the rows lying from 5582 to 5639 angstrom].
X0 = -0.27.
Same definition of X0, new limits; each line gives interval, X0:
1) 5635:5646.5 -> -0.05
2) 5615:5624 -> 0.08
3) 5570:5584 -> 0.01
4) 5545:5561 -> 0.22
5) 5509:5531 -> 0.29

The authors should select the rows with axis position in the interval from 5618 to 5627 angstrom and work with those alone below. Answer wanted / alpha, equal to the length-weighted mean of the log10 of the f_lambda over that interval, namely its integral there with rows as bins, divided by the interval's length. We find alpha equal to 0.70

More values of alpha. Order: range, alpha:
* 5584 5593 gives 0.64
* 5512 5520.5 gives 0.65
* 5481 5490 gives 0.70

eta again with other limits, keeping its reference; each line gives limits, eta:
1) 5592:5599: 5592.79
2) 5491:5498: 5495.77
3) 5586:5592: 5587.64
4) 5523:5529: 5528.77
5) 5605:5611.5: 5605.68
